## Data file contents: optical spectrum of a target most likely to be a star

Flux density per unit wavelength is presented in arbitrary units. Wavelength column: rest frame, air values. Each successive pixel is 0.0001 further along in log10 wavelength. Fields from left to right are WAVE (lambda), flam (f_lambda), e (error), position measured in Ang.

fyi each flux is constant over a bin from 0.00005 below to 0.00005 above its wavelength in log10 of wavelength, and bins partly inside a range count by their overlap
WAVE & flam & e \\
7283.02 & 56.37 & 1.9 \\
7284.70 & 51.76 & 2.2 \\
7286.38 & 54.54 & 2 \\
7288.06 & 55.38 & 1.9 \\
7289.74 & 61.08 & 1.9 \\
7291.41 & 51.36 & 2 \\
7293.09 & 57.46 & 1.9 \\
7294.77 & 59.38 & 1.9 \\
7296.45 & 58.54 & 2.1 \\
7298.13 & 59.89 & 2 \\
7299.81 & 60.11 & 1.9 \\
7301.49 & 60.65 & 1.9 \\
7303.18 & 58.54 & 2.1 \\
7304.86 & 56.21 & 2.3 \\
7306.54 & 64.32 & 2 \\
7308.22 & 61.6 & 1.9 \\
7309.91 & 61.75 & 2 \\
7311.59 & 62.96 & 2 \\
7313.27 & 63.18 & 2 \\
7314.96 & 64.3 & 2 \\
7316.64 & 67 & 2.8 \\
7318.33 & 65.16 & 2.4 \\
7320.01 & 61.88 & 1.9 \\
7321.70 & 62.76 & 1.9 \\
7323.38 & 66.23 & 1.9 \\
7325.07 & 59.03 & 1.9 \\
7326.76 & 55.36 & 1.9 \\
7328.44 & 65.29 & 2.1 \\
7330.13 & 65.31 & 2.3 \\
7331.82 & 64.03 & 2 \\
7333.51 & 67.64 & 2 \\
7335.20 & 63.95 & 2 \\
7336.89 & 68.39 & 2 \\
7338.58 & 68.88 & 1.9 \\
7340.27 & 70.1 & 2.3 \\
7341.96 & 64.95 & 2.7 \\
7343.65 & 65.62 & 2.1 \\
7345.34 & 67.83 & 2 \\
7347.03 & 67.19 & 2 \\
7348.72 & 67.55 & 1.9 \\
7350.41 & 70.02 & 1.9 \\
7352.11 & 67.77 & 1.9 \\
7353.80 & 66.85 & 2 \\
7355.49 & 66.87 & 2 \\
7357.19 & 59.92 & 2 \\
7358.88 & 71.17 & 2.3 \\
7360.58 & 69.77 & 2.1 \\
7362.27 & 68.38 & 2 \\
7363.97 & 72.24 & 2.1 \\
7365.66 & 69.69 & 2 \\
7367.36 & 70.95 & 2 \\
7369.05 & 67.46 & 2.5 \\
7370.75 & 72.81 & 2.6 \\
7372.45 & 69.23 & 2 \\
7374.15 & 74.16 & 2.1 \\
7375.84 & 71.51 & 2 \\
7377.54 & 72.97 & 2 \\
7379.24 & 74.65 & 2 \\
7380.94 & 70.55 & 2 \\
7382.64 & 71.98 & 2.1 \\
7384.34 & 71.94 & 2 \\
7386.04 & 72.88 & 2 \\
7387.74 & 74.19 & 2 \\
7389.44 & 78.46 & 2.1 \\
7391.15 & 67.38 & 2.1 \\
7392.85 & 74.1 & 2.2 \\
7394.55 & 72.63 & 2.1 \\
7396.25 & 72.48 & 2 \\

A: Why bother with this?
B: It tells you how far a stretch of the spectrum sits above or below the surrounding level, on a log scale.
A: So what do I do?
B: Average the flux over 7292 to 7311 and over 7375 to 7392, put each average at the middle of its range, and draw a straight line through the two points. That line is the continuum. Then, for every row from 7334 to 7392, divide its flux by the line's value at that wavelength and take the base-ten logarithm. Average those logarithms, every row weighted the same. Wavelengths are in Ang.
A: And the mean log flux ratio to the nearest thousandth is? 0.001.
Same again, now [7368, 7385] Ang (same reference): 0.001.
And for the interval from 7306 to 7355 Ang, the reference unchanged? 0.005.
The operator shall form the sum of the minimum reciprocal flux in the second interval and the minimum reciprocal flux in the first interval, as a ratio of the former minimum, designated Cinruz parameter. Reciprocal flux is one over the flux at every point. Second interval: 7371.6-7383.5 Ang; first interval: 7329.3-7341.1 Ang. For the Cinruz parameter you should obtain 2.065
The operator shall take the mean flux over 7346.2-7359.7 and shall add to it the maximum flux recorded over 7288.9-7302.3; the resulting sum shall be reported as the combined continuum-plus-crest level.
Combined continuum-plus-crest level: 128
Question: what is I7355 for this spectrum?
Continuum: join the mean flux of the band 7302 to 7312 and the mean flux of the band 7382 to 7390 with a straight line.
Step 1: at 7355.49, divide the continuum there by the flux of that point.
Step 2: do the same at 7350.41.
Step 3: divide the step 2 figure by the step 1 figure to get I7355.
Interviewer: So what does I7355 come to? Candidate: 0.94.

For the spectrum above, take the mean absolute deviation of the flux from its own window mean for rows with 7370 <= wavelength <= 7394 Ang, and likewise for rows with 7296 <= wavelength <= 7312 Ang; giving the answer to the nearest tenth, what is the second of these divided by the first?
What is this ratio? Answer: 1.0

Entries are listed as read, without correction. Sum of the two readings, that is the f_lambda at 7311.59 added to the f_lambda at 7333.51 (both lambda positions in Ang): 131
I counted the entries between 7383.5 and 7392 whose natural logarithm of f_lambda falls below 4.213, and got 1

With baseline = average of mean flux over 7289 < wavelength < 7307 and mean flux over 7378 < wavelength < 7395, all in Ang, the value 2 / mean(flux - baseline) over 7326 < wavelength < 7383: 0.8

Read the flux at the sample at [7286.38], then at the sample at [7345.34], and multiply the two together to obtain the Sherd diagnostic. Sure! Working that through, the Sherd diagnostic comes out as 3699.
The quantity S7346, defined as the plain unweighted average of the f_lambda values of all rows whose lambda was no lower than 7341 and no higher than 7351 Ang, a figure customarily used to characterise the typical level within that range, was 67.2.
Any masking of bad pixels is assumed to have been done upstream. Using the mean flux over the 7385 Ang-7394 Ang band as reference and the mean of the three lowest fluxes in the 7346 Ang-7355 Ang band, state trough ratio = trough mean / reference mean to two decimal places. 0.92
